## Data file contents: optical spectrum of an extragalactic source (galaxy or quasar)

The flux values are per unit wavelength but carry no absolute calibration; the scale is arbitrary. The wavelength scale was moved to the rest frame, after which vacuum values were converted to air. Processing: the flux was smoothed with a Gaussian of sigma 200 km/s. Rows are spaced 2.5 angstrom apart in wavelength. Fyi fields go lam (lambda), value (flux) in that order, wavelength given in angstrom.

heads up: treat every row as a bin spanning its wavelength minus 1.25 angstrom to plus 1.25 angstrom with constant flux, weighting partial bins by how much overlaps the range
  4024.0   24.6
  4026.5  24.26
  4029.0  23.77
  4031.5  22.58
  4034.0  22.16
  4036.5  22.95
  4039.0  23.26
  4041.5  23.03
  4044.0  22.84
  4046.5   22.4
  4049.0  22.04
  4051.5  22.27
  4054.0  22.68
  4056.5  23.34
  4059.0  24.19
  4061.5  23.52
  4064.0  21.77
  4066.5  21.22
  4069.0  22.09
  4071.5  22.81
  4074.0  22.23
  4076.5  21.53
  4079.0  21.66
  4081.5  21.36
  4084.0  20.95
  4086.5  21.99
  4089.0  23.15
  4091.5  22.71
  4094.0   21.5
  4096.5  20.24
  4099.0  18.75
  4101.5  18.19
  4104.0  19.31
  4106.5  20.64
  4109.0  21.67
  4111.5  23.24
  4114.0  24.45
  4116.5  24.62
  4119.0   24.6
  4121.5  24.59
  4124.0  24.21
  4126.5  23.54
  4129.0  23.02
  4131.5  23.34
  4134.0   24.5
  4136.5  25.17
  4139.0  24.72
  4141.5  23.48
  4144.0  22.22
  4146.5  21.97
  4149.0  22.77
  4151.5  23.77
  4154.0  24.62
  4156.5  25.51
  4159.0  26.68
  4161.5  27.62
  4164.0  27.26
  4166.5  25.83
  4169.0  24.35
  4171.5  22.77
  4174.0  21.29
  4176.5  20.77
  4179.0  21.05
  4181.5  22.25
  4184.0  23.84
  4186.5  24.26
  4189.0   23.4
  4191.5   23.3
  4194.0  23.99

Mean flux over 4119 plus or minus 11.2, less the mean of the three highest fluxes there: -0.83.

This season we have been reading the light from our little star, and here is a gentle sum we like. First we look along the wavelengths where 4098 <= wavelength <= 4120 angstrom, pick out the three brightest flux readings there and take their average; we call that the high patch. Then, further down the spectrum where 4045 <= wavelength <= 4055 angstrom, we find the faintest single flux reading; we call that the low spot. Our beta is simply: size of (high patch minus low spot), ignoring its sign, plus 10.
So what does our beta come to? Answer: 12.5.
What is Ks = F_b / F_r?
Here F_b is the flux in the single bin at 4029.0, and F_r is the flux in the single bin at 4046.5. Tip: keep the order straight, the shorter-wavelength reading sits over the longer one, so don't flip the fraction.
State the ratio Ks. 1.06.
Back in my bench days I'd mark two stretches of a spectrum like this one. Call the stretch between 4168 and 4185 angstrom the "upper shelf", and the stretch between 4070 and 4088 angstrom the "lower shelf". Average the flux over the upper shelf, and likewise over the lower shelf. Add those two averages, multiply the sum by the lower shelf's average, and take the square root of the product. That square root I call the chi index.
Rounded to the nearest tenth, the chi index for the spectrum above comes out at 31.0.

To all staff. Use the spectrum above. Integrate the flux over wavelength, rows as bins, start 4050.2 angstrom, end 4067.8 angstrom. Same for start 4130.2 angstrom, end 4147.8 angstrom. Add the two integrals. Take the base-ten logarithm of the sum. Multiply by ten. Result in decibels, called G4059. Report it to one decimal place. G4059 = 29.1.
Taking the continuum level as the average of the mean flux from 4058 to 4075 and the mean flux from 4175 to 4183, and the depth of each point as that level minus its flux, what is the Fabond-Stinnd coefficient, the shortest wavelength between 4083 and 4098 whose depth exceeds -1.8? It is 4084.0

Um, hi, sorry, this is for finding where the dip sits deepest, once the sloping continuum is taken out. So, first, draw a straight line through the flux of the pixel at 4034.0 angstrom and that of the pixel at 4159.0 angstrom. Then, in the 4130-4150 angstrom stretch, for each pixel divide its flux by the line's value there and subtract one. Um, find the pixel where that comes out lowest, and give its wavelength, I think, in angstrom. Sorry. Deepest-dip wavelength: 4146.5 angstrom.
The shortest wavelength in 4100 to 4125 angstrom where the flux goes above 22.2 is 4111.5 angstrom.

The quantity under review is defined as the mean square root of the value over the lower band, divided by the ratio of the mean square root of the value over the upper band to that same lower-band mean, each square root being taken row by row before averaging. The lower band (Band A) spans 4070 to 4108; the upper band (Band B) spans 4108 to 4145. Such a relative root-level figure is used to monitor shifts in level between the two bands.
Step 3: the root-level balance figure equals 4.33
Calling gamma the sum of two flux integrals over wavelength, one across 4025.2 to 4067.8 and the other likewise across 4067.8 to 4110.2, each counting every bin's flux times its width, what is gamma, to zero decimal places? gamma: 1873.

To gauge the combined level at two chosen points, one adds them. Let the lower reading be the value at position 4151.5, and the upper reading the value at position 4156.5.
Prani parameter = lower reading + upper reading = 49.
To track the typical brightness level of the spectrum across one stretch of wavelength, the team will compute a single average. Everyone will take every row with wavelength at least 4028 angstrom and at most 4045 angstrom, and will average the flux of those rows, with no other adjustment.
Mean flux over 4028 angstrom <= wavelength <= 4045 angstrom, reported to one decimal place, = 22.9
